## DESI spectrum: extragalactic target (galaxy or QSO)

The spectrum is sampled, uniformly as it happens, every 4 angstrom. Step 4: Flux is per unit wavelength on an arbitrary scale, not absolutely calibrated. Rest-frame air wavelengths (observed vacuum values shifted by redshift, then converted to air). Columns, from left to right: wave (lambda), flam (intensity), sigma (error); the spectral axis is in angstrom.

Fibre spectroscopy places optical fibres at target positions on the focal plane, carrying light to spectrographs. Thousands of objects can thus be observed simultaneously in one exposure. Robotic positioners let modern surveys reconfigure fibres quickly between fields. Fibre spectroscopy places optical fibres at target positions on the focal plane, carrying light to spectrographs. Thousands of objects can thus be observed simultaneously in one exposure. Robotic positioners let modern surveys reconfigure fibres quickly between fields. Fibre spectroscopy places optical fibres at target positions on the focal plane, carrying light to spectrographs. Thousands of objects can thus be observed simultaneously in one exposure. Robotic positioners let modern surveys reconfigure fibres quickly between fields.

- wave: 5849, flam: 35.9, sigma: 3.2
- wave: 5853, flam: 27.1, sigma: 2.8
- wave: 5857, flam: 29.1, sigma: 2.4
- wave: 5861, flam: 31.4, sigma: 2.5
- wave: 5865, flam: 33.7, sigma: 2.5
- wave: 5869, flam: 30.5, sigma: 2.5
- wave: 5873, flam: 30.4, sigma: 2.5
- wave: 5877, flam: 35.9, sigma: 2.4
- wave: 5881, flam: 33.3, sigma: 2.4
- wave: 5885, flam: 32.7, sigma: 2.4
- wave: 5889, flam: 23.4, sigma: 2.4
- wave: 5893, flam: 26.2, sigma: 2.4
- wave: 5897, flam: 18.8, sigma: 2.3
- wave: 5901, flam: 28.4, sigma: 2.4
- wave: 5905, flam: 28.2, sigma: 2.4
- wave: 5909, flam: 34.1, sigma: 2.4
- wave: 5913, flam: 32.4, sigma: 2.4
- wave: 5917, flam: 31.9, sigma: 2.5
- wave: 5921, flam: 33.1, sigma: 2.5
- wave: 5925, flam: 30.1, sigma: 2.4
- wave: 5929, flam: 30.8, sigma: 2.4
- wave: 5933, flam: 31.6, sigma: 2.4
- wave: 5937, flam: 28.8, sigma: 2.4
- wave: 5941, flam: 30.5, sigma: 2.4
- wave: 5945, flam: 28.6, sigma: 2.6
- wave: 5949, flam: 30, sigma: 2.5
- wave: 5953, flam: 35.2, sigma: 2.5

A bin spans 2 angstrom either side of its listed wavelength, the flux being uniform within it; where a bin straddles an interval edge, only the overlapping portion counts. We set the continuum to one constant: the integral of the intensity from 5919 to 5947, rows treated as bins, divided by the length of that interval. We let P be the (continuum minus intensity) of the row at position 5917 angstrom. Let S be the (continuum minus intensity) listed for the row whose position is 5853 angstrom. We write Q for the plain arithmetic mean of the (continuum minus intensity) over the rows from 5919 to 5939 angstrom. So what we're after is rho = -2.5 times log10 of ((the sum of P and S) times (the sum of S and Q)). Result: -2.0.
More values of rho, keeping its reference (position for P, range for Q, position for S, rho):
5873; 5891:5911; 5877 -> -2.6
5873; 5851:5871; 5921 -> -2.0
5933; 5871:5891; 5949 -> 2.7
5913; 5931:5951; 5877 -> -3.9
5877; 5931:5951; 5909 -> -3.6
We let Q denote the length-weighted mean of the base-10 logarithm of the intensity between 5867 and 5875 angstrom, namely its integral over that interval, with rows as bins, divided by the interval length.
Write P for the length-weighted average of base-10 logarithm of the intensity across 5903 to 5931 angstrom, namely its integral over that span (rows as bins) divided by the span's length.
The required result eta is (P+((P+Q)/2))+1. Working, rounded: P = 1.50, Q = 1.48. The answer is 3.99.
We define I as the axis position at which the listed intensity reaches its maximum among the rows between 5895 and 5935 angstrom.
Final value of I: 5909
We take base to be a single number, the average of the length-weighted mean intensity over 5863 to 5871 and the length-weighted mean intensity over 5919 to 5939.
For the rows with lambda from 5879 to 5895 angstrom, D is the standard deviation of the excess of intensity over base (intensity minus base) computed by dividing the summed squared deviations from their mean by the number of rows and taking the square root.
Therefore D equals 4.2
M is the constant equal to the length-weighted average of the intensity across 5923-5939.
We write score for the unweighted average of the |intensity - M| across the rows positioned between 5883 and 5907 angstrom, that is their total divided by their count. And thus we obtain 4.8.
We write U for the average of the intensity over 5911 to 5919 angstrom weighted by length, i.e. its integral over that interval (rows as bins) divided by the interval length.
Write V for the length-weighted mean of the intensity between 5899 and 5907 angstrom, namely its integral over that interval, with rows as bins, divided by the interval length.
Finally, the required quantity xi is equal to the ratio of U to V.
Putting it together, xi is 1.14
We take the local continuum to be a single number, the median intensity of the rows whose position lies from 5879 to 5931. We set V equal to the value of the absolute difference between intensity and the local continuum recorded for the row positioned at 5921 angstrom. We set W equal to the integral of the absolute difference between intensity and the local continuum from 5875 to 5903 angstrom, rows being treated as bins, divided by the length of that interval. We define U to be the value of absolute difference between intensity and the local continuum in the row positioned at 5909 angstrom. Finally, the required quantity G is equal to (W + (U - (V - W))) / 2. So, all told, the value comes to 5.6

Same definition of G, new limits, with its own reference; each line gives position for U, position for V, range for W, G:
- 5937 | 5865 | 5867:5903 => 3.6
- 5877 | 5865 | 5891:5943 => 3.7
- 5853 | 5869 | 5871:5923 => 5.3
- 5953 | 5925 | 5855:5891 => 4.4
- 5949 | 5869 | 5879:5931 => 3.5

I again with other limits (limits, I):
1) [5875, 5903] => 5877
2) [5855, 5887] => 5877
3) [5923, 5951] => 5933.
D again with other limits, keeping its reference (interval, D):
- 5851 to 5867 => 2.5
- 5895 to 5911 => 5.5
